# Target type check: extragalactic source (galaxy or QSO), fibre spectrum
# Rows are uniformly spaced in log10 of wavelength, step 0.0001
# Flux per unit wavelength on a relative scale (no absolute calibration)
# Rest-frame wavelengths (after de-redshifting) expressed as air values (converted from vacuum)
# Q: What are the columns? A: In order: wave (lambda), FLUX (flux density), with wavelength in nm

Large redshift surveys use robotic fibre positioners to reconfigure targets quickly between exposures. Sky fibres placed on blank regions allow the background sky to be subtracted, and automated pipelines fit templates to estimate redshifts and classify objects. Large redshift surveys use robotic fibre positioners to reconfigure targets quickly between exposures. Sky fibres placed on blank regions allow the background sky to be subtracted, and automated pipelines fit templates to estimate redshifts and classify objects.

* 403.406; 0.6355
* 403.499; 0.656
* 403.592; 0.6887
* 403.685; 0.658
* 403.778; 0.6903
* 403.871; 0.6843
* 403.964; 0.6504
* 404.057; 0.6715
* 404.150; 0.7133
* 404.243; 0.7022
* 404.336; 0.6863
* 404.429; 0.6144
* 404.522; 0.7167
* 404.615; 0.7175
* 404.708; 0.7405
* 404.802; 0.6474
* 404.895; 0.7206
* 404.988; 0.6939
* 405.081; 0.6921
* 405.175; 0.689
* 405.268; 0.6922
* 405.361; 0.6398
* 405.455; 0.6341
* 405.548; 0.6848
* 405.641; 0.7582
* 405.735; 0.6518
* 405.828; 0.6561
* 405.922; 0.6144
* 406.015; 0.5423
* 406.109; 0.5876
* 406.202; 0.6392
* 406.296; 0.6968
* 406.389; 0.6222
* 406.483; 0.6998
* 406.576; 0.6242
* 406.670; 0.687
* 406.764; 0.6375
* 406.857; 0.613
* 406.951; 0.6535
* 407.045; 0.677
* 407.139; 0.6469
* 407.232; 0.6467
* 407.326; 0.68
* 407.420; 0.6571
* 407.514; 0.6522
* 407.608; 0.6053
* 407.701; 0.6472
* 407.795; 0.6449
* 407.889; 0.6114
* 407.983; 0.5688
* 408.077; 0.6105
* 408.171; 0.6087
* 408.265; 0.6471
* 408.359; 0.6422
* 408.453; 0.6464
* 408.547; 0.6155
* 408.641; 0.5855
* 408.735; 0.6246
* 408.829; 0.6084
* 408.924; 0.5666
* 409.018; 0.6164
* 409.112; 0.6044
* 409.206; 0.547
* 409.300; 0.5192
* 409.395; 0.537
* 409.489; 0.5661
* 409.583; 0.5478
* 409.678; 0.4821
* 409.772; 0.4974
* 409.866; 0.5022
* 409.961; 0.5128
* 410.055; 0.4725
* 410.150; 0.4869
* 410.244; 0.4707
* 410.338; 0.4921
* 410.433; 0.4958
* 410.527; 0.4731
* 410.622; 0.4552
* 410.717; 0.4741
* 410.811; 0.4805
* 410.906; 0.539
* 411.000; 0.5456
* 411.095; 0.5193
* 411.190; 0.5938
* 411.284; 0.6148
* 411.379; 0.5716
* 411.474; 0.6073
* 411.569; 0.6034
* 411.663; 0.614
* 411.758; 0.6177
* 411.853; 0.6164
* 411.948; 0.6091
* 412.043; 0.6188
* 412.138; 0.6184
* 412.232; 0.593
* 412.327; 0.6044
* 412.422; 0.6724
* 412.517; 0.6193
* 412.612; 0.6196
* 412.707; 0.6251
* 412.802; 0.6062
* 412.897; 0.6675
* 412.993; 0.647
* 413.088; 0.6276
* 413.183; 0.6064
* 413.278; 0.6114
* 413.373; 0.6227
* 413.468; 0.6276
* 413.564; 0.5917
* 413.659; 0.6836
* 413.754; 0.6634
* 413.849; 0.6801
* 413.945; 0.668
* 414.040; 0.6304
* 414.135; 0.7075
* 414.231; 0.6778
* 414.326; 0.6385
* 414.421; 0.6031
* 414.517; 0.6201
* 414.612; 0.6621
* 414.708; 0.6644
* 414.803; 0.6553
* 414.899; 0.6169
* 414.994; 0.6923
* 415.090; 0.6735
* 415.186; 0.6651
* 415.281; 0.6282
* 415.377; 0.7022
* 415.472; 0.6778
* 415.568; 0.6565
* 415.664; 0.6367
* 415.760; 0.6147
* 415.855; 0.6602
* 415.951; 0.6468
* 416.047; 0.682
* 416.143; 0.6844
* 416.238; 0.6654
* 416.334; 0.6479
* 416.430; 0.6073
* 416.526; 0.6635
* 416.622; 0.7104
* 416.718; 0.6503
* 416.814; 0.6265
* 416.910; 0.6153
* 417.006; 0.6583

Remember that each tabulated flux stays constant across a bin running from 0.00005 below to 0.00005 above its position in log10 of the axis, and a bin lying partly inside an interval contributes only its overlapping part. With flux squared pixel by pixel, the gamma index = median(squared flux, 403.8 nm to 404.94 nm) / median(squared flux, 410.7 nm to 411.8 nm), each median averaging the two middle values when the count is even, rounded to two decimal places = 1.42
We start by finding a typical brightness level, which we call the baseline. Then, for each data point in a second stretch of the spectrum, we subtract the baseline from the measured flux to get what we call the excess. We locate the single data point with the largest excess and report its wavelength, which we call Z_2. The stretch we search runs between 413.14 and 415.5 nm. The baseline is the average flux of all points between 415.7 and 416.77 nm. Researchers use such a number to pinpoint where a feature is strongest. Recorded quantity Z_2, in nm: 414.135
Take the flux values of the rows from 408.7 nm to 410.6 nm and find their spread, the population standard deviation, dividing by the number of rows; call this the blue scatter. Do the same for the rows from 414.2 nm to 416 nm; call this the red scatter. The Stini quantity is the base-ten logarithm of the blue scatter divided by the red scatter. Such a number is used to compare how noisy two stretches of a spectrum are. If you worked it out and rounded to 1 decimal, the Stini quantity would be 0.3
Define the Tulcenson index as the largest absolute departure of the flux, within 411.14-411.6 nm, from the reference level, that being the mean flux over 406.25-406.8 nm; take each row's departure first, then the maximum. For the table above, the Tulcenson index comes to 0.090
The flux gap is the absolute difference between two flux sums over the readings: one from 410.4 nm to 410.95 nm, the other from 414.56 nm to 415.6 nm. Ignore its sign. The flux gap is 4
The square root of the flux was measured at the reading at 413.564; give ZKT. 0.769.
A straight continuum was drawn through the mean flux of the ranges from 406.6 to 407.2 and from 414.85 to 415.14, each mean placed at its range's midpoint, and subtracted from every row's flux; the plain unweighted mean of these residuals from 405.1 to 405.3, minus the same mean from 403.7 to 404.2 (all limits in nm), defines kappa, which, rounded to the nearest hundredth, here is 0.01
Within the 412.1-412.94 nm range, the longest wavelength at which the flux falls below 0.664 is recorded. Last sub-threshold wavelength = 412.802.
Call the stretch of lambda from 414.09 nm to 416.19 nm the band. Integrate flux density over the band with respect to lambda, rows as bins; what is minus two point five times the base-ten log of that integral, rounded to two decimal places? -0.35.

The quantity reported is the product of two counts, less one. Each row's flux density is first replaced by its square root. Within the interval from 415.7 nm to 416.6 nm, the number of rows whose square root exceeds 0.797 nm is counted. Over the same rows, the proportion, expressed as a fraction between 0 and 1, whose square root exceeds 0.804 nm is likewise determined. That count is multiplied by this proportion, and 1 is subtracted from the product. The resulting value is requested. 4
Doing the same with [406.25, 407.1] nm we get 2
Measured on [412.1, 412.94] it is -1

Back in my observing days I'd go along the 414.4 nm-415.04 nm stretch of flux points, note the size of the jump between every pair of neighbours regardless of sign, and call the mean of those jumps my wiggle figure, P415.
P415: 0.031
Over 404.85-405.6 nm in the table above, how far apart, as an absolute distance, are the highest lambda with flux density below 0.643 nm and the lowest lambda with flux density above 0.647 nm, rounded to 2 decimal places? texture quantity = 0.56 nm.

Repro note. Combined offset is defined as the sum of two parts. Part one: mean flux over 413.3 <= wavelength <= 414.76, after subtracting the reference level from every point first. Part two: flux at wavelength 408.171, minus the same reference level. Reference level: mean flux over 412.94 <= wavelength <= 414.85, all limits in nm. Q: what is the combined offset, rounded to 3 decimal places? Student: -0.031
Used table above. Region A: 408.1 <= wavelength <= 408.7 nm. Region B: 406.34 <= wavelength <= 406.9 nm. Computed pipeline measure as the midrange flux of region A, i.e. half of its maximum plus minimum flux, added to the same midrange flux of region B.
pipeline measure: 1.27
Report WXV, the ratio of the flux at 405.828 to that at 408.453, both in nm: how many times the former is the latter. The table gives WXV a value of 1.02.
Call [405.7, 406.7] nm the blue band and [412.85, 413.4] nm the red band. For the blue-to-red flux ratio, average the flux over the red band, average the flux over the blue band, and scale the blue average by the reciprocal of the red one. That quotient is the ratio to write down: 1.012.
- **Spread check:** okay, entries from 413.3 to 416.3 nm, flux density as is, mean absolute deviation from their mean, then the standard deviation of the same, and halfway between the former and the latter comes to 0.027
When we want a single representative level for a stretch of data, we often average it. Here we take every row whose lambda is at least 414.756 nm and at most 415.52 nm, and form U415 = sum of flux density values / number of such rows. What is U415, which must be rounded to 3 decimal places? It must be 0.664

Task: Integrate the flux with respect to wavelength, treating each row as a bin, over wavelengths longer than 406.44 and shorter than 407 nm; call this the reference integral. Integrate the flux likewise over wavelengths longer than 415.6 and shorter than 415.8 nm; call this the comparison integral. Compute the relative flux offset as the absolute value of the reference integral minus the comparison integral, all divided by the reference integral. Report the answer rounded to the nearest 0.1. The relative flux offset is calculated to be 0.7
